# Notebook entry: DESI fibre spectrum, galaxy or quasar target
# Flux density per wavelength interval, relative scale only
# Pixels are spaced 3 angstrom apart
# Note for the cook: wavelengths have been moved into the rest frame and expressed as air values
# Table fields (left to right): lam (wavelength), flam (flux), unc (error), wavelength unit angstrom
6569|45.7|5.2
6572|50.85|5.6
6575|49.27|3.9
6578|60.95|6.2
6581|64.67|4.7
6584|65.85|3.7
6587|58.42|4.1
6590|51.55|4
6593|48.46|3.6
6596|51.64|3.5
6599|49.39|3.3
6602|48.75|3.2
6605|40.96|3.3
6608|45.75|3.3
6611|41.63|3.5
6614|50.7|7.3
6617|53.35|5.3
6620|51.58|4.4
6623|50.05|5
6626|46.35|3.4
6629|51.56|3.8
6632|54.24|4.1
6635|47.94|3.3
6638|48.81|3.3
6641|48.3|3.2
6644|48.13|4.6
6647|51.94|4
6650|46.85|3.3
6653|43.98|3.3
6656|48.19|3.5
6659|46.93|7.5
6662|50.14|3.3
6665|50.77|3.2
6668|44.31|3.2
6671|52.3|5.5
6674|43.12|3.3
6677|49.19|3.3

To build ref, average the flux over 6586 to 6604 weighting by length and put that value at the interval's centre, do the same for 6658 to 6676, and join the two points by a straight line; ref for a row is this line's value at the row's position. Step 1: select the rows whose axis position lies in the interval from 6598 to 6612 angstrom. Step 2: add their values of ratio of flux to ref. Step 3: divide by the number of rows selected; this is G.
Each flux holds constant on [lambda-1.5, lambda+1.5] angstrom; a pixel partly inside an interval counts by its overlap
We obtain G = 0.90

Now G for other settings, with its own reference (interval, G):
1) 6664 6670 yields 0.99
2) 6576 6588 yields 1.22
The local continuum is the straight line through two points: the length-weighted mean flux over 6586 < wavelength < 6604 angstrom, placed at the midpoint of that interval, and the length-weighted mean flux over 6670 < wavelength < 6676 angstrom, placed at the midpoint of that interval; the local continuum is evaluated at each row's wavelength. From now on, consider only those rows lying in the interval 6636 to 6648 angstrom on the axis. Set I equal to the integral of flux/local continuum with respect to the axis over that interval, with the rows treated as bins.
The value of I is 12.08 angstrom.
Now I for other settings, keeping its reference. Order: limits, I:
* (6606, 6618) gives 11.33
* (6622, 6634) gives 12.25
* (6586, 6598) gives 12.26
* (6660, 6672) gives 12.35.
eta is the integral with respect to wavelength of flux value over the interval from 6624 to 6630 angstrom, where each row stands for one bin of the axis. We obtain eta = 293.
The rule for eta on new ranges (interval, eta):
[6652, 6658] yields 278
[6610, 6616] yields 283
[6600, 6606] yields 273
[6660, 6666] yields 301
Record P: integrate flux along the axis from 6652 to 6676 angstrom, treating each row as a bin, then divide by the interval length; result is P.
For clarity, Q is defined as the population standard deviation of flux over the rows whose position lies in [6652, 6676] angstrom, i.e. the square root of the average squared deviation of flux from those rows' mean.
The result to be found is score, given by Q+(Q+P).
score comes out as 54.0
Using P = 47.6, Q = 3.2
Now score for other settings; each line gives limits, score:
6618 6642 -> 54.7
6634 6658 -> 52.1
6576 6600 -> 69.4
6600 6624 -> 56.4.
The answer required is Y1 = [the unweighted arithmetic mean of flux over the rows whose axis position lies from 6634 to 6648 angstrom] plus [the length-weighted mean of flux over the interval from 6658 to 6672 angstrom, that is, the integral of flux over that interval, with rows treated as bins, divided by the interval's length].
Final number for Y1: 98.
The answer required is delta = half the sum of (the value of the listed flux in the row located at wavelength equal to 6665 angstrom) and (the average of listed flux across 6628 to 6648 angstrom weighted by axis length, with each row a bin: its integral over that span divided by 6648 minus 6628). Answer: 50.4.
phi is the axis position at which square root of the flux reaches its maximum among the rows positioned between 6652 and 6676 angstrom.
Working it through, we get 6671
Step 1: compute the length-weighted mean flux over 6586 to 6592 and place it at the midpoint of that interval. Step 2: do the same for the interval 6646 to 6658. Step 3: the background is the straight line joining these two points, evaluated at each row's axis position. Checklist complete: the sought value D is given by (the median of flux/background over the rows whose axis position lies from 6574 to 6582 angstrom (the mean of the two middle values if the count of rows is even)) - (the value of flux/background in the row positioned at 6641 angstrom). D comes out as 0.11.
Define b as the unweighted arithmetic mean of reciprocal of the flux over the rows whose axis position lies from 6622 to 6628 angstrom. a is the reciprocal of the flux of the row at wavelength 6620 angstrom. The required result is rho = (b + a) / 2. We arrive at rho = 0.0201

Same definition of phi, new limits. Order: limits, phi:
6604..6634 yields 6632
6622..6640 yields 6632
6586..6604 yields 6587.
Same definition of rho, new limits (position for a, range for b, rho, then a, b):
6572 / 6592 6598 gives 0.0198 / 0.0197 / 0.0200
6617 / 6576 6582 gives 0.0173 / 0.0187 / 0.0159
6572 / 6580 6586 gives 0.0175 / 0.0197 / 0.0153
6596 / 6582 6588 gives 0.0178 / 0.0194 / 0.0162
